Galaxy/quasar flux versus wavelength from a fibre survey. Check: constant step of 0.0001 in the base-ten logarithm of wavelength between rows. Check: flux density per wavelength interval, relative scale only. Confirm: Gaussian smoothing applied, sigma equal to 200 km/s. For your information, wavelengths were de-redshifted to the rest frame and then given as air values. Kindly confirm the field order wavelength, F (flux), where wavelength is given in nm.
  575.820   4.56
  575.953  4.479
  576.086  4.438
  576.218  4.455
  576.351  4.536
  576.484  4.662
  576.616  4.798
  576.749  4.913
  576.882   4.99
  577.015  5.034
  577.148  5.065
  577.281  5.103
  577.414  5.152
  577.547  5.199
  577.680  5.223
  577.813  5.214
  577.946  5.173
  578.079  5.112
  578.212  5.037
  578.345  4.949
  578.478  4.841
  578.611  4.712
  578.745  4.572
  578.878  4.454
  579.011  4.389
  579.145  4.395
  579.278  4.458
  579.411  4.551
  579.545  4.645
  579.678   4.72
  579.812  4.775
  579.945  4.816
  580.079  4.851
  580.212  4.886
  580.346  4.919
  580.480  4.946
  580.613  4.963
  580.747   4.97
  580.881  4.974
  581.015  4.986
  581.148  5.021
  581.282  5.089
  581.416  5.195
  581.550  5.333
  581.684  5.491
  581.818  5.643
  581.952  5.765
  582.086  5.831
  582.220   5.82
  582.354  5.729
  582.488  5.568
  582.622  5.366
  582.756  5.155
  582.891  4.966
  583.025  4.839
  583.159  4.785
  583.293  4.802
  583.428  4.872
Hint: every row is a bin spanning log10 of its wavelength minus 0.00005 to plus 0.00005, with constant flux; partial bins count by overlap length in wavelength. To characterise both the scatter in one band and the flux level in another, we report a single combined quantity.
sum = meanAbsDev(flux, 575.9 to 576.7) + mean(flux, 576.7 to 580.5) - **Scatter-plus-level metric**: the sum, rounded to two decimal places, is 4.98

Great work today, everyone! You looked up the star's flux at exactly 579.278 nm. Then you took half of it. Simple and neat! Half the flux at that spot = 2.2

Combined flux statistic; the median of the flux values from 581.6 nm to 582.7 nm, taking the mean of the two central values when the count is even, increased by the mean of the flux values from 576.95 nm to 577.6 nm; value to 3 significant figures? 10.8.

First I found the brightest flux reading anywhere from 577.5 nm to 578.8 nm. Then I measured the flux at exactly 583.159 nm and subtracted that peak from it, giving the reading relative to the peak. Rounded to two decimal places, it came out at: -0.44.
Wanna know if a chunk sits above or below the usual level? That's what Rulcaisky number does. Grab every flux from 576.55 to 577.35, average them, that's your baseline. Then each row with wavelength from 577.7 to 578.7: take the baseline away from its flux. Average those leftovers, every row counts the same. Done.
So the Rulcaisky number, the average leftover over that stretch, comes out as 0.0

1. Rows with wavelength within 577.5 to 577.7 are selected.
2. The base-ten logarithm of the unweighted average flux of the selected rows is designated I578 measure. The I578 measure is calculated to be 0.717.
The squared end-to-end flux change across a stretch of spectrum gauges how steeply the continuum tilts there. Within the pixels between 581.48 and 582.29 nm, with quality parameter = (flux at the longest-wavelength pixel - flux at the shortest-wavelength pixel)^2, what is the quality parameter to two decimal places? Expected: 0.24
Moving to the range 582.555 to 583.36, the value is 0.32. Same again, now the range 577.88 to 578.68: 0.21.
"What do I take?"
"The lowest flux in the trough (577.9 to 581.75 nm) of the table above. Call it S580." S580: 4.389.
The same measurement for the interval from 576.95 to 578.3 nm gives 5.034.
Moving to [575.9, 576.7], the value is 4.438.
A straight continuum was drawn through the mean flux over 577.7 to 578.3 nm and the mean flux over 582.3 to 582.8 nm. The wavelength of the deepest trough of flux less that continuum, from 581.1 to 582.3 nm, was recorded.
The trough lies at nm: 581.148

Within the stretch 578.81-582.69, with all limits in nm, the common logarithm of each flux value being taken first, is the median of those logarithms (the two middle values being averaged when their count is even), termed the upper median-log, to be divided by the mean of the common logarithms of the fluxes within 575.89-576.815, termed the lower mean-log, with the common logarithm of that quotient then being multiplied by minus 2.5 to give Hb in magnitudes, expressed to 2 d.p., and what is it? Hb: -0.05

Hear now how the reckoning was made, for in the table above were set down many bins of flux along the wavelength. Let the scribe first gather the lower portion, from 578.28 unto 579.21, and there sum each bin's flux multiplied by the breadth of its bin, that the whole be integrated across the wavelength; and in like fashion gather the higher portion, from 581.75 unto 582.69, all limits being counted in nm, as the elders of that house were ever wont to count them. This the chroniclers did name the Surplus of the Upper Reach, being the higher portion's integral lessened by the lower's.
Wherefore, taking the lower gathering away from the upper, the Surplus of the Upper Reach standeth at 1.0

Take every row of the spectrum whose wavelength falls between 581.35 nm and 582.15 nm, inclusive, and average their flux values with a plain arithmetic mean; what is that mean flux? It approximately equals 5.54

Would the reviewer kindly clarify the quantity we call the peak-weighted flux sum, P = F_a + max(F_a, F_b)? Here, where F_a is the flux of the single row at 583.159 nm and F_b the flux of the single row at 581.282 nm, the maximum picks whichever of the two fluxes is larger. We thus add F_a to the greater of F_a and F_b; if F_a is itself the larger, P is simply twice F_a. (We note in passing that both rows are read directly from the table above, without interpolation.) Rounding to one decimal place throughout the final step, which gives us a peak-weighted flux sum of 9.9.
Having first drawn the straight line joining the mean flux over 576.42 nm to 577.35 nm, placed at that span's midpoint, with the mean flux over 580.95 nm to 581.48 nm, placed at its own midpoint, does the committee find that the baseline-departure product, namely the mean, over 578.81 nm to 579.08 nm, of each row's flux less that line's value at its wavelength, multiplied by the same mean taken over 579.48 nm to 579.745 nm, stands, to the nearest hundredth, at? 0.20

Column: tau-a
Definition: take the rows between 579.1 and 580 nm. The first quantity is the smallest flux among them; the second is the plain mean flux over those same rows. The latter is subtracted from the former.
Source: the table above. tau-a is -0.23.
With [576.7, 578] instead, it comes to -0.19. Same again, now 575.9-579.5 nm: -0.42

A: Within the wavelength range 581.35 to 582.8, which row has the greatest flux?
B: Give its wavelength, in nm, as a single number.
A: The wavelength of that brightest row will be 582.086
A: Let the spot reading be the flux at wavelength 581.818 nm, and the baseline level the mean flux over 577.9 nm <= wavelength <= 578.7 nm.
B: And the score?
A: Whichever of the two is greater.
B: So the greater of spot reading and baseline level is 5.64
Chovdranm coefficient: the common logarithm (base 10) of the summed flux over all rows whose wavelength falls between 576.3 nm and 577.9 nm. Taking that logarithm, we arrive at 1.78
